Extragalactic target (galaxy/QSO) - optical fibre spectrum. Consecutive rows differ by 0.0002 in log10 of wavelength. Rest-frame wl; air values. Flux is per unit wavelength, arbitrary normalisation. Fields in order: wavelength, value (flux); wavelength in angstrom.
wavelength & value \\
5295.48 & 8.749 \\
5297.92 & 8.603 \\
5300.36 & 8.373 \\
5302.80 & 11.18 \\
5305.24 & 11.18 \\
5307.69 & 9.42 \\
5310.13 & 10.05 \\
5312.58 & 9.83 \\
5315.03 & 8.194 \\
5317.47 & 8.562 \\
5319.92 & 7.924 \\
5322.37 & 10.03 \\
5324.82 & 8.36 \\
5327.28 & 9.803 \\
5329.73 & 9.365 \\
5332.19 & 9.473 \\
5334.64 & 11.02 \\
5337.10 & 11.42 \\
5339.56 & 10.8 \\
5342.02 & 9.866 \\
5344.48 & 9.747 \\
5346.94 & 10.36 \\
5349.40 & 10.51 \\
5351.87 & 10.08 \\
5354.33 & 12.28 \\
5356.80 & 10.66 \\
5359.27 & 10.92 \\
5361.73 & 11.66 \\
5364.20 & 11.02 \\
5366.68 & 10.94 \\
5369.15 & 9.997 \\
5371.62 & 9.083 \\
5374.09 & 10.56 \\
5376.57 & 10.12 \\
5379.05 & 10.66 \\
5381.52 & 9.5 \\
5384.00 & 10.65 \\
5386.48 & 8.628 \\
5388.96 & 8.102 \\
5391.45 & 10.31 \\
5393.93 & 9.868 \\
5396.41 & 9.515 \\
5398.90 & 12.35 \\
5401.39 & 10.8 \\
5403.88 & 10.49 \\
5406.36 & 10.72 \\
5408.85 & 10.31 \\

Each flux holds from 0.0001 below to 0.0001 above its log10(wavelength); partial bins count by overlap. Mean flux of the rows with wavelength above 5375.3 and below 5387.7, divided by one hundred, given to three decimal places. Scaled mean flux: 0.099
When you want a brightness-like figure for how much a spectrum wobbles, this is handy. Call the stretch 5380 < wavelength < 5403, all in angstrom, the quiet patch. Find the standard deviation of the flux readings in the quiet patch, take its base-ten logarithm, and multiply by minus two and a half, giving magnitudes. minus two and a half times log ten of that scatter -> -0.2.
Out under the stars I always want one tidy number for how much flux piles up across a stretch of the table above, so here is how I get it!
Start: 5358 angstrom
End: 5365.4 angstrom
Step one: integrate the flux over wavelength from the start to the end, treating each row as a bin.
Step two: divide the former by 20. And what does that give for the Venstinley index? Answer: 4.1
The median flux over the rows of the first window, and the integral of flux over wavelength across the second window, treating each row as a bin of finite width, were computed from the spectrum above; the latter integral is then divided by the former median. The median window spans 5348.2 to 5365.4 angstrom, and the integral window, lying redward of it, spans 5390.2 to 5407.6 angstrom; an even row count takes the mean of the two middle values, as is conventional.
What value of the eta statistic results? 16.9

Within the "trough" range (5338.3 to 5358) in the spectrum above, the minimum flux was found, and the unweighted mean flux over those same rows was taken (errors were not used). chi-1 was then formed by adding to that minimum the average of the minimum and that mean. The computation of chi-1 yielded 19.9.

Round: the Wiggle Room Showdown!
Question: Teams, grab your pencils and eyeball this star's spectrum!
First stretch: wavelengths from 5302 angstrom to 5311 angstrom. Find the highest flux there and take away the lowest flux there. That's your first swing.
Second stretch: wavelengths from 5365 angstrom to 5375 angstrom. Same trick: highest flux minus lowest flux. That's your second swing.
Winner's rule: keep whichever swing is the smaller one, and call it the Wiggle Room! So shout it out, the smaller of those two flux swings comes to 1.76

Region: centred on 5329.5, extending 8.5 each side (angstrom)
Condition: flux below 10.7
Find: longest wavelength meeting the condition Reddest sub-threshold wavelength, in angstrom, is 5332.19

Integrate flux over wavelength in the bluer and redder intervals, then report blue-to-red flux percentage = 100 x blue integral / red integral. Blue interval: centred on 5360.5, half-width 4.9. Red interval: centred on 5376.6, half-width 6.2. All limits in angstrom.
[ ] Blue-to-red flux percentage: 88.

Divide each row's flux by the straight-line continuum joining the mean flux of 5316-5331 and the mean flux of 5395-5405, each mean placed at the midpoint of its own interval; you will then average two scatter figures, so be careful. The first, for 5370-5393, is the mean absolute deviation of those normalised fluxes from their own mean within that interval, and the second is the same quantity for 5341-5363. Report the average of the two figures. 0.066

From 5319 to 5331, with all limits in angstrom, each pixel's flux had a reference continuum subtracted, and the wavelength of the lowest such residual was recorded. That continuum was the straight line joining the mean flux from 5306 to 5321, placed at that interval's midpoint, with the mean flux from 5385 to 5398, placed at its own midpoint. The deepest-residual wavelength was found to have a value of 5319.92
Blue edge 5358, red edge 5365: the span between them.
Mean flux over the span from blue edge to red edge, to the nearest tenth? 11.2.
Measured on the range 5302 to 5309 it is 10.6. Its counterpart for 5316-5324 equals 8.8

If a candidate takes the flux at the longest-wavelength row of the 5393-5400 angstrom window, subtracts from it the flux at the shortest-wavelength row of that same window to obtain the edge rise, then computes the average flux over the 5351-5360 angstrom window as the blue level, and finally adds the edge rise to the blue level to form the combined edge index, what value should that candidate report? 13.5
